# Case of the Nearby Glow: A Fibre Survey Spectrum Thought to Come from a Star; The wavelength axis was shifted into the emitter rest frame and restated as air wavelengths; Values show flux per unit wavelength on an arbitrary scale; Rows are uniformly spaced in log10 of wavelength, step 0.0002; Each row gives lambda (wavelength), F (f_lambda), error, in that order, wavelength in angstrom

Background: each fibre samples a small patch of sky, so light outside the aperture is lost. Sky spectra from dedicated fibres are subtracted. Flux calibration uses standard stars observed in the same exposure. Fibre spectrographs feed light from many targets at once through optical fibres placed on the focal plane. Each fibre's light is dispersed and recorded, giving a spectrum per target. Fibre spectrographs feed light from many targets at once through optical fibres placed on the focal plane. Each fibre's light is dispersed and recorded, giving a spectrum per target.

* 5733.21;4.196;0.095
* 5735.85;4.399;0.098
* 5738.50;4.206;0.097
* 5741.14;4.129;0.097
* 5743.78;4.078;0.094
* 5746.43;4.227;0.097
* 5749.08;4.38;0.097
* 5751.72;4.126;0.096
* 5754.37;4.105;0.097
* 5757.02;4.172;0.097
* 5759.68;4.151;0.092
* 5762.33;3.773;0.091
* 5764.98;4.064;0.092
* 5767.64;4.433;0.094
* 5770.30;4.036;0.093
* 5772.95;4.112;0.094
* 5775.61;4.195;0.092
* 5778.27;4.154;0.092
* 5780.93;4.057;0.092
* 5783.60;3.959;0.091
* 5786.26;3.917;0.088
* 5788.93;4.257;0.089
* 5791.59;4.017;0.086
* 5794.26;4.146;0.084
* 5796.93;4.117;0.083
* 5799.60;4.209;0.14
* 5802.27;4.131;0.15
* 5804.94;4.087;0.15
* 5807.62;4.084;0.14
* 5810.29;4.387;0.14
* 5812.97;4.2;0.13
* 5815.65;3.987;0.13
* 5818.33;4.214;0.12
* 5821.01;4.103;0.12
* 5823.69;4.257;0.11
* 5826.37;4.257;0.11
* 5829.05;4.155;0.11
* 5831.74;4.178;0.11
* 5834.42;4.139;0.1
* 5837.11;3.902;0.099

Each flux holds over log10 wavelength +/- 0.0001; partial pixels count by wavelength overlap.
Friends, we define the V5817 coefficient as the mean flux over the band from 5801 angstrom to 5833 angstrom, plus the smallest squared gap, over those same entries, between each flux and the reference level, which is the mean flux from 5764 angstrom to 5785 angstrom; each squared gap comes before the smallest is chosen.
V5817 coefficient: 4.170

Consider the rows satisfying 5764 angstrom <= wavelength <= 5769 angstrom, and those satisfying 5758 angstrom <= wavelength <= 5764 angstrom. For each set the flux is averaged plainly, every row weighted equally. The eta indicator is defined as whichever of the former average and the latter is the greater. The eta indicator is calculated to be 4.25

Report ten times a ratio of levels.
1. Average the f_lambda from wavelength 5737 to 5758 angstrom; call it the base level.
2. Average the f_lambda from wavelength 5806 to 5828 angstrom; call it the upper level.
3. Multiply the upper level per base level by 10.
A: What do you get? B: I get 10.0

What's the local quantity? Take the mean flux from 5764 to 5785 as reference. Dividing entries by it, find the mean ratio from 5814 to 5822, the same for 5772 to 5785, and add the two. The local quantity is 1.99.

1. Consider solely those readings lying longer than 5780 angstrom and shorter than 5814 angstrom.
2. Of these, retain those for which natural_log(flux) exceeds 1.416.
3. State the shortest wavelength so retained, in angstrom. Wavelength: 5788.93 angstrom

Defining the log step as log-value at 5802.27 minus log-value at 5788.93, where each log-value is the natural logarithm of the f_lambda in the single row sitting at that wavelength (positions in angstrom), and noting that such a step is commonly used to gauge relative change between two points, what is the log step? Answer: -0.030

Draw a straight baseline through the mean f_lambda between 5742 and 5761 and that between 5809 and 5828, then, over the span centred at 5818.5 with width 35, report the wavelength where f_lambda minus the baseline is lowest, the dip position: 5815.65 angstrom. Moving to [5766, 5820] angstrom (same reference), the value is 5786.26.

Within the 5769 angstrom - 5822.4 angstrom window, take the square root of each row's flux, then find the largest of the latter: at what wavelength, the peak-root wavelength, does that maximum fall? 5810.29 angstrom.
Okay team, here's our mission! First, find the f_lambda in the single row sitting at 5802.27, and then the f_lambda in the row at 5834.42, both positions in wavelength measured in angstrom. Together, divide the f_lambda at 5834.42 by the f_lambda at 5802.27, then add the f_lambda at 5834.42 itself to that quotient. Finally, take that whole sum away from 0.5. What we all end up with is -4.641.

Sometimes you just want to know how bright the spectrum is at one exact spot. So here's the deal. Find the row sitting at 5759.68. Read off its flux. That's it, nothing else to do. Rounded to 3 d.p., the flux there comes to 4.151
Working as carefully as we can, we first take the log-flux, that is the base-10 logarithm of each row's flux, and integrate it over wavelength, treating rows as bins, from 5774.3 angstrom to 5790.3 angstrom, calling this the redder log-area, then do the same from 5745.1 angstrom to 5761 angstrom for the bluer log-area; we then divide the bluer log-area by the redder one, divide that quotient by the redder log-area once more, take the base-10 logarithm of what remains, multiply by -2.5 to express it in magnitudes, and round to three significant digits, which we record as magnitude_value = 2.46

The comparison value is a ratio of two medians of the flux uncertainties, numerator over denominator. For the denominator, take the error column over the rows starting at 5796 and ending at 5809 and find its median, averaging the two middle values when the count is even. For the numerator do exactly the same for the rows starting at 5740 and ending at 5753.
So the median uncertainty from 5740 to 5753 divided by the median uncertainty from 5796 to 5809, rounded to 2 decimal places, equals 0.69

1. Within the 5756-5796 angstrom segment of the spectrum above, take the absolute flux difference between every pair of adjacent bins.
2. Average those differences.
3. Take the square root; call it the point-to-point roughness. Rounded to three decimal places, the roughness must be 0.431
